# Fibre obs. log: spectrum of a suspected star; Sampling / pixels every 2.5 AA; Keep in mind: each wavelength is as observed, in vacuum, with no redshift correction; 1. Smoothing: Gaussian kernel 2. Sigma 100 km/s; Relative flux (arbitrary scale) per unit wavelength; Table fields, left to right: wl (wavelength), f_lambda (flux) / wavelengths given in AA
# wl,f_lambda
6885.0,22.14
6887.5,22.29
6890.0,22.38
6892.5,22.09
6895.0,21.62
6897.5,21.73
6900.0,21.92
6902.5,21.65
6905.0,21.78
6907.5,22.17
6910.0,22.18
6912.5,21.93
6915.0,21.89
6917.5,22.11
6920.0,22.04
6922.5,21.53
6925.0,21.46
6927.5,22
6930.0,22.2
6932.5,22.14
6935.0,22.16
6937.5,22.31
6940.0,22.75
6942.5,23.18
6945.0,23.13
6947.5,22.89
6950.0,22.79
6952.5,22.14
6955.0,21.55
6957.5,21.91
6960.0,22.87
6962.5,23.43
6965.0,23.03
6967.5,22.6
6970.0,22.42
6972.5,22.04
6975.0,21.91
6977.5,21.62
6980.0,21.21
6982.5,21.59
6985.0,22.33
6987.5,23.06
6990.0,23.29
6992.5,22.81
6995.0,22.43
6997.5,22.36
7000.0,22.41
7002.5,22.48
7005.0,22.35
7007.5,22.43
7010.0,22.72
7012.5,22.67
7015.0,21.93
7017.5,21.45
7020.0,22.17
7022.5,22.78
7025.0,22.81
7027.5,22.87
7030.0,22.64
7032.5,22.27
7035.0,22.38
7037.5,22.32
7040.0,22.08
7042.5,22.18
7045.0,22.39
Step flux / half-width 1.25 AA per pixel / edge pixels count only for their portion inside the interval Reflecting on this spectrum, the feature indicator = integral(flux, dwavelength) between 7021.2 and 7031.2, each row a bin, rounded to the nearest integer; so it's 228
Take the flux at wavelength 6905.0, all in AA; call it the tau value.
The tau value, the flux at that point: 21.78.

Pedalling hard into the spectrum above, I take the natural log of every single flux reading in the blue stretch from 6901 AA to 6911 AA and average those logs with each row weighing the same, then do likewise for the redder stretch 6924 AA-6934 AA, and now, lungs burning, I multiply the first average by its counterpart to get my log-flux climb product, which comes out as 9.54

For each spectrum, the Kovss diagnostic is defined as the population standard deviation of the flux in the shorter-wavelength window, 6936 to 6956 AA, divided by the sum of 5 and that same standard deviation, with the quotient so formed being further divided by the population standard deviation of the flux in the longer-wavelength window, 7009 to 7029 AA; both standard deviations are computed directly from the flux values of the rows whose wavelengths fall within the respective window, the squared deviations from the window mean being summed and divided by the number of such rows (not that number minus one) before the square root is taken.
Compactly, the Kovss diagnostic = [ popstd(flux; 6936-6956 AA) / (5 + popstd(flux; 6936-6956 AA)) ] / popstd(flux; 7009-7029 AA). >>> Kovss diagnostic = 0.19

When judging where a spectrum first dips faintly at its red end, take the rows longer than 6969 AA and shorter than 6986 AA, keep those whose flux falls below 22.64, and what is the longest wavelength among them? 6985.0 AA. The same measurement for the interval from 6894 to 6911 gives 6910.0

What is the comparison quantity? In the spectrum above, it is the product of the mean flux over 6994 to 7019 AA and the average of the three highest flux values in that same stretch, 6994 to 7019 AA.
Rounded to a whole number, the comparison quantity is 505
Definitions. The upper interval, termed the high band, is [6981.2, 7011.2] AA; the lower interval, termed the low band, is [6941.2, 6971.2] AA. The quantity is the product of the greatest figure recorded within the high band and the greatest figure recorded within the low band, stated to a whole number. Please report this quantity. 546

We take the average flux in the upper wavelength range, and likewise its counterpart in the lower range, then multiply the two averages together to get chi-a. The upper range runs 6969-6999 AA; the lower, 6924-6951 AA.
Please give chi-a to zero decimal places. 500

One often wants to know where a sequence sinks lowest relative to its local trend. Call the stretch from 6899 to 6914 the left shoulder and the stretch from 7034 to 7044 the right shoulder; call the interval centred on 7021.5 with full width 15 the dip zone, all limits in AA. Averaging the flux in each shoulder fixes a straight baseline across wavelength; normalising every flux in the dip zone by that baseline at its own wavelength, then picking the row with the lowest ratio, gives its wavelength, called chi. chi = 7017.5 AA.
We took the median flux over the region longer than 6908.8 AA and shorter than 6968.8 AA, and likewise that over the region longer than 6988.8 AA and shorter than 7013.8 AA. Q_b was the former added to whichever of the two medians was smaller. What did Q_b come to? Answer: 44.3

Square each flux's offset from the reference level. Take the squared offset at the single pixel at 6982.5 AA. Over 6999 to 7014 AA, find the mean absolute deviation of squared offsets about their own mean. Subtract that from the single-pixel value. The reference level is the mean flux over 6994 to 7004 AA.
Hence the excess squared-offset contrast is 0.7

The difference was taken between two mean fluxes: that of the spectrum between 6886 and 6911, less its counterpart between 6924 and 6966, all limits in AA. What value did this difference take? -0.49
